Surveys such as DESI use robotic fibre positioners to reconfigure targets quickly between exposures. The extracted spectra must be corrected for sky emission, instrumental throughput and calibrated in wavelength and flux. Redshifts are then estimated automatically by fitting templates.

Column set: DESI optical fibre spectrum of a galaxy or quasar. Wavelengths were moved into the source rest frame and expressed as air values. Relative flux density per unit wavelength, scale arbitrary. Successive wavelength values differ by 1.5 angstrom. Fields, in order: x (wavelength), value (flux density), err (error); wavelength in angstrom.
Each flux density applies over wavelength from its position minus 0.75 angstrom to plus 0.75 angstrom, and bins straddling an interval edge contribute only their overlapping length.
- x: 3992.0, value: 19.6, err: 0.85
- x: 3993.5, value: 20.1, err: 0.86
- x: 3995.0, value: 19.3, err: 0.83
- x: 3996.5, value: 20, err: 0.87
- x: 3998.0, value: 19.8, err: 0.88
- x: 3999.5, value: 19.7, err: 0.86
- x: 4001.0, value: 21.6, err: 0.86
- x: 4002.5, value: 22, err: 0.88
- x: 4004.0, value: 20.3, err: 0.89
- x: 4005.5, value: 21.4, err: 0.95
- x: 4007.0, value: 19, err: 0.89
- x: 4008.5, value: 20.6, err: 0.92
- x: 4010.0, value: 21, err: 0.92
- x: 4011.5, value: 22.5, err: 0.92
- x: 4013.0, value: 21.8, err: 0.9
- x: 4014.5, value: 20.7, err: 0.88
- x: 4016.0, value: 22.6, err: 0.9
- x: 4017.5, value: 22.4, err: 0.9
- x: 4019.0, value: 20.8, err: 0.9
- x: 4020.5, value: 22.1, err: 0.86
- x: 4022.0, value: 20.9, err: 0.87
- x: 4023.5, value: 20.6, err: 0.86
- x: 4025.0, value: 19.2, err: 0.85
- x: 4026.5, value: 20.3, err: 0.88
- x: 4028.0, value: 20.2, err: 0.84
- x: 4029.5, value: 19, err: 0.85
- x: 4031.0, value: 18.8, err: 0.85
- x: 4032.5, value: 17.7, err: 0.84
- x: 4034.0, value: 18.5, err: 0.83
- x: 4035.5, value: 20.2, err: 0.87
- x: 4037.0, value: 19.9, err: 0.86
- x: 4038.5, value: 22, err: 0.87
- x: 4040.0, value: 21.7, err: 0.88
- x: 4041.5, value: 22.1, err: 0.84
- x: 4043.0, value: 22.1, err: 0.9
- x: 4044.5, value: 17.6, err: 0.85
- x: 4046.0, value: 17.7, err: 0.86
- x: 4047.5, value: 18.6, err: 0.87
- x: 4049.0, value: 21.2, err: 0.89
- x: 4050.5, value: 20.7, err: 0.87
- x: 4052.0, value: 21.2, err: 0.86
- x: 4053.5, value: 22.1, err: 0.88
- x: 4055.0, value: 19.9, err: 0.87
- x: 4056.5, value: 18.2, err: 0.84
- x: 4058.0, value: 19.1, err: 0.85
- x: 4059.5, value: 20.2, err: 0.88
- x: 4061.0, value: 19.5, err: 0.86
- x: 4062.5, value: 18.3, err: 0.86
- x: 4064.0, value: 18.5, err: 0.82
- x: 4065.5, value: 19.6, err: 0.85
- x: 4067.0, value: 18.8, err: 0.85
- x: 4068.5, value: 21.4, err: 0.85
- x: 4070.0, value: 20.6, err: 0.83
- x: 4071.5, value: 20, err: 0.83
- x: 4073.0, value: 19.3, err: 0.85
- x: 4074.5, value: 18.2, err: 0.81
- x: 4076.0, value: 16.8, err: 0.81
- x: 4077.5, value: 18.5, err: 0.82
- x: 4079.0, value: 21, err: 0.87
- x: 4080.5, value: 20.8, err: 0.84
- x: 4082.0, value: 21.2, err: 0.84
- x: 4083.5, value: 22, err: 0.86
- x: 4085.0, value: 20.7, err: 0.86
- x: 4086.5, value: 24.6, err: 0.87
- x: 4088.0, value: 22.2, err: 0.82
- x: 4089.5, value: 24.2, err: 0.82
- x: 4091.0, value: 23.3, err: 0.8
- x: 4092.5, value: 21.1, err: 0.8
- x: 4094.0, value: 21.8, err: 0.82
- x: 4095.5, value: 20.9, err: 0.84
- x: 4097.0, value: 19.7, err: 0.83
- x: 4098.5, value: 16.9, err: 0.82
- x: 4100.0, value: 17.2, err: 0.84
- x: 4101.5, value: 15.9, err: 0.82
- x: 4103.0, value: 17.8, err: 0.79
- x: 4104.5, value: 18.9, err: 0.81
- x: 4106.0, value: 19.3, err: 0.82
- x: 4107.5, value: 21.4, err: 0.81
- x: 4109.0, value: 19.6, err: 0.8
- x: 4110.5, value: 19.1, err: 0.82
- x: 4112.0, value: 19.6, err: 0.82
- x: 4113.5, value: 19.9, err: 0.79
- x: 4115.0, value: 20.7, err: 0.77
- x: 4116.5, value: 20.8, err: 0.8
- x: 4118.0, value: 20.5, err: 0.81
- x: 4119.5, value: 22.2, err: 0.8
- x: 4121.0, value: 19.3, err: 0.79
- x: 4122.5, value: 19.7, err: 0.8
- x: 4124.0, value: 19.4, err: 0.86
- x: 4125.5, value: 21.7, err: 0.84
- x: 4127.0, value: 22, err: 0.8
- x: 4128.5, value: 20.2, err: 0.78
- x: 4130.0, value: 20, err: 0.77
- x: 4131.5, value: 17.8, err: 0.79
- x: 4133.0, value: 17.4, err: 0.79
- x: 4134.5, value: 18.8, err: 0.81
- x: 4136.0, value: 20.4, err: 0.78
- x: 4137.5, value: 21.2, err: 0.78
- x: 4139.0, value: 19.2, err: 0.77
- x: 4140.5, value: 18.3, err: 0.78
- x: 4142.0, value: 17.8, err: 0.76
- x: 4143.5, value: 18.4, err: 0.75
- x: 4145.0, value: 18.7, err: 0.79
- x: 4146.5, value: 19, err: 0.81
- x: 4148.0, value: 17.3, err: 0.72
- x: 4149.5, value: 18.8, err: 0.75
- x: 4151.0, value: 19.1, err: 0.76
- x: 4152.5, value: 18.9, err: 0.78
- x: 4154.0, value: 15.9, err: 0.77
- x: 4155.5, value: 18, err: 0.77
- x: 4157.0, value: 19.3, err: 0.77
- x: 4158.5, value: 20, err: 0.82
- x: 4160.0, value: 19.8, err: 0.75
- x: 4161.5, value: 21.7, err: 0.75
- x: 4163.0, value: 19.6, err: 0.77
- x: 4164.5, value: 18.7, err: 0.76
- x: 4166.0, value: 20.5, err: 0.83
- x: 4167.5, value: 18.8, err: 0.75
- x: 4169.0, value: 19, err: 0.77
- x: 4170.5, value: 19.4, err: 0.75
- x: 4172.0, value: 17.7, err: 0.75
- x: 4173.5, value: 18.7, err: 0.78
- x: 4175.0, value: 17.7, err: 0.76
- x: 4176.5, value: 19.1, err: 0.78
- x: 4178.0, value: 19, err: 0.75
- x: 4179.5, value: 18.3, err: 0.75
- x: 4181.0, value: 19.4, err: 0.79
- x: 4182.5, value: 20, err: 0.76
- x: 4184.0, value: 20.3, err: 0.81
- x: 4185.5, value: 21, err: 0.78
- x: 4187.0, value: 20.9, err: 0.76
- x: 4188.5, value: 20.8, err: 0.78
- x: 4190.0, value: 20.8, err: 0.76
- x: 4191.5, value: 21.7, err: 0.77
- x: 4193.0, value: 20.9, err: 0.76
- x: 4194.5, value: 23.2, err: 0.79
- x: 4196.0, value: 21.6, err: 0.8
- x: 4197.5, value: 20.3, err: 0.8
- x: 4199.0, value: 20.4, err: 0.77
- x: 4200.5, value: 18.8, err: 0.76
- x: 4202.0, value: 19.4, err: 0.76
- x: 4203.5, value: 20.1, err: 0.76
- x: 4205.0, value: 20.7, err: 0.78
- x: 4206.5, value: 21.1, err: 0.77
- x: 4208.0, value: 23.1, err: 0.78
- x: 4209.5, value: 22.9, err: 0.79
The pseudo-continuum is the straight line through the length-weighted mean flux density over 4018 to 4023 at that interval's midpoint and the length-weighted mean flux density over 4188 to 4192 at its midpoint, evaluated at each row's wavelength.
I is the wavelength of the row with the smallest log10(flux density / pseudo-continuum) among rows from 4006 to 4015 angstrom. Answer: 4007.0 angstrom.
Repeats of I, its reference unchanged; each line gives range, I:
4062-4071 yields 4062.5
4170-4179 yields 4172.0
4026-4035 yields 4032.5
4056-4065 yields 4056.5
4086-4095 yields 4092.5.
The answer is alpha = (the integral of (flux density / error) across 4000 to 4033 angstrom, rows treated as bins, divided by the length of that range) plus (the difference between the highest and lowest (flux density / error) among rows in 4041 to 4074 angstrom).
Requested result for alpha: 29.2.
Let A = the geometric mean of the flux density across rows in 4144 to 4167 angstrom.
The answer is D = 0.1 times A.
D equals 1.90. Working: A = 19.0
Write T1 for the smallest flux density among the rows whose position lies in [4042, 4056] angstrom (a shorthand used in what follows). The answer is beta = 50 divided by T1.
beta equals 2.8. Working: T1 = 17.6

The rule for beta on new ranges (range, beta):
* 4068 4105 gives 3.1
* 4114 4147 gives 2.9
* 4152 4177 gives 3.1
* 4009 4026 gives 2.6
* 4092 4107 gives 3.1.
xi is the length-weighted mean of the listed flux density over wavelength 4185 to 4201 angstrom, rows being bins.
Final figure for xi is 21.0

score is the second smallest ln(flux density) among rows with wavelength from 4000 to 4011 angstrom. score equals 3.01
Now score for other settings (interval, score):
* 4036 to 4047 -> 2.87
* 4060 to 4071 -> 2.92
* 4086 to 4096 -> 3.05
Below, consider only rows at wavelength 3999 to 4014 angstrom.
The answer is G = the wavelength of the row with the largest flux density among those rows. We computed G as 4011.5 angstrom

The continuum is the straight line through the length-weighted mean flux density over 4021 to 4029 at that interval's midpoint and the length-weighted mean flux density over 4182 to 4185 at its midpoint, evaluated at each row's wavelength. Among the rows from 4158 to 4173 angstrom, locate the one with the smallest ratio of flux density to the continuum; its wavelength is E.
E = 4172.0 angstrom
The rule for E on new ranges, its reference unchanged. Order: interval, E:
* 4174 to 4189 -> 4175.0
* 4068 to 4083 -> 4076.0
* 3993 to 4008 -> 4007.0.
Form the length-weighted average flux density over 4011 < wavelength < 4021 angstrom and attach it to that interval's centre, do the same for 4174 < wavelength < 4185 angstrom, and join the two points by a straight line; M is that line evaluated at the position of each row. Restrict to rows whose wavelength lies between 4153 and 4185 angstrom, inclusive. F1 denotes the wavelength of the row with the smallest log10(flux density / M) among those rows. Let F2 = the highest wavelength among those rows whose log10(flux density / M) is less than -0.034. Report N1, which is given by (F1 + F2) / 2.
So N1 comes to 4164.5 angstrom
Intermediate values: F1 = 4154.0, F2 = 4175.0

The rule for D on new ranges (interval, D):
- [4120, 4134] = 1.97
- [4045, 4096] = 2.03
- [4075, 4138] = 2.01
